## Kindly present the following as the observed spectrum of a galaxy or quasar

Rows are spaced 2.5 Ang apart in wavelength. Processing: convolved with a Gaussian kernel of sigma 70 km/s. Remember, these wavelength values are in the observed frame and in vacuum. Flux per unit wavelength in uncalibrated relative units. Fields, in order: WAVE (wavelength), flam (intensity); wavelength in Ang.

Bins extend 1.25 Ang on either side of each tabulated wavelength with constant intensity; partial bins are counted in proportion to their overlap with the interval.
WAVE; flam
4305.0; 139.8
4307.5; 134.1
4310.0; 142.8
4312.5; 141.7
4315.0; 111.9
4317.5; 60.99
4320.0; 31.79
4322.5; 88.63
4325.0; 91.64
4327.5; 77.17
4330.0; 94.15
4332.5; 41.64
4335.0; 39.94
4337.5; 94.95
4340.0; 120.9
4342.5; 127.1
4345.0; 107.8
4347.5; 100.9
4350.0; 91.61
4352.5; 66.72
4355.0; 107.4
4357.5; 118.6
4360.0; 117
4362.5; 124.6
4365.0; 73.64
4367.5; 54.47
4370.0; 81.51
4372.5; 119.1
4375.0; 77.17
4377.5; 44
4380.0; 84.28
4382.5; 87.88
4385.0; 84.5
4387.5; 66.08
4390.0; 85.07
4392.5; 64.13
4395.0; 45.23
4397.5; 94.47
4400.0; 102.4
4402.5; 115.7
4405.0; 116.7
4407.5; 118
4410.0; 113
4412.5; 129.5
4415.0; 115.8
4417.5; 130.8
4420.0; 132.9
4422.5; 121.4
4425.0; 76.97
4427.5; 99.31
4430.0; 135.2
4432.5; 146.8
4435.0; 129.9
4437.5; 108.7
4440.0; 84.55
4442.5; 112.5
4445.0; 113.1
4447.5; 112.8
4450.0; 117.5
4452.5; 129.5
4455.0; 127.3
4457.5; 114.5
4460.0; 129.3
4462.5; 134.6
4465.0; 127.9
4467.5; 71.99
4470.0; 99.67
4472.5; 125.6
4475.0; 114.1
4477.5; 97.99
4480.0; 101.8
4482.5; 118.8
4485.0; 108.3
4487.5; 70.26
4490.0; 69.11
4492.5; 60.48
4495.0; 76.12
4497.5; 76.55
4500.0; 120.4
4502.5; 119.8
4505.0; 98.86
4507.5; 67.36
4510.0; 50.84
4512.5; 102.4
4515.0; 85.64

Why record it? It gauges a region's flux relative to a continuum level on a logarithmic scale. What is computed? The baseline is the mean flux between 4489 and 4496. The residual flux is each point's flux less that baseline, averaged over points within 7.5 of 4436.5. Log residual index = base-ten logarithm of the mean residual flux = 1.71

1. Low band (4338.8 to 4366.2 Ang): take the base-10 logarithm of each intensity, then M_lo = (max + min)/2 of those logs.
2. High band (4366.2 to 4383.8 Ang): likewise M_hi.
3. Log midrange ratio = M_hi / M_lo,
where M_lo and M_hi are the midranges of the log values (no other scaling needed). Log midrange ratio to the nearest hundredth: 0.95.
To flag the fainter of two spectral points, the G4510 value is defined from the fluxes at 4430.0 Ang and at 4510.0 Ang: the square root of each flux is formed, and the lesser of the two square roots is 7.1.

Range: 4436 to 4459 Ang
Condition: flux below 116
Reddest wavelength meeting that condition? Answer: 4457.5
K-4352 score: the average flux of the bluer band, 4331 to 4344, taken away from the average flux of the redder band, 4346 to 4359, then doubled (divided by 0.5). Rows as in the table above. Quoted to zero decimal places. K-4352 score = 24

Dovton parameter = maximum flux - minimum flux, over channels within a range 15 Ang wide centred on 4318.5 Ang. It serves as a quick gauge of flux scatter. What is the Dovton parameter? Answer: 110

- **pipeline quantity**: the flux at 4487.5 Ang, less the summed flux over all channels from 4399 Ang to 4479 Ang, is -3636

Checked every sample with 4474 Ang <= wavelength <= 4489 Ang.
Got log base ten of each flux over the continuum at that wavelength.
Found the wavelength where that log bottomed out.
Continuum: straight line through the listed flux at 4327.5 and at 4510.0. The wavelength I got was 4487.5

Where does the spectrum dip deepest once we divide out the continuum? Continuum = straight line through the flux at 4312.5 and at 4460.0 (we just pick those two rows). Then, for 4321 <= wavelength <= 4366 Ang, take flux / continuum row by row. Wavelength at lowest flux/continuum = 4335.0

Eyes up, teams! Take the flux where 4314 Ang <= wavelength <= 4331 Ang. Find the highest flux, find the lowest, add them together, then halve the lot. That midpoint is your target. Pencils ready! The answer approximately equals 72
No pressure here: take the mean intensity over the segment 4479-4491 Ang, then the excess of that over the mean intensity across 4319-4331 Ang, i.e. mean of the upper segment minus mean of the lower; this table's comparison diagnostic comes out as 17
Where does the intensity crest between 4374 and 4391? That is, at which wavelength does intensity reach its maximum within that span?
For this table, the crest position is 4382.5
